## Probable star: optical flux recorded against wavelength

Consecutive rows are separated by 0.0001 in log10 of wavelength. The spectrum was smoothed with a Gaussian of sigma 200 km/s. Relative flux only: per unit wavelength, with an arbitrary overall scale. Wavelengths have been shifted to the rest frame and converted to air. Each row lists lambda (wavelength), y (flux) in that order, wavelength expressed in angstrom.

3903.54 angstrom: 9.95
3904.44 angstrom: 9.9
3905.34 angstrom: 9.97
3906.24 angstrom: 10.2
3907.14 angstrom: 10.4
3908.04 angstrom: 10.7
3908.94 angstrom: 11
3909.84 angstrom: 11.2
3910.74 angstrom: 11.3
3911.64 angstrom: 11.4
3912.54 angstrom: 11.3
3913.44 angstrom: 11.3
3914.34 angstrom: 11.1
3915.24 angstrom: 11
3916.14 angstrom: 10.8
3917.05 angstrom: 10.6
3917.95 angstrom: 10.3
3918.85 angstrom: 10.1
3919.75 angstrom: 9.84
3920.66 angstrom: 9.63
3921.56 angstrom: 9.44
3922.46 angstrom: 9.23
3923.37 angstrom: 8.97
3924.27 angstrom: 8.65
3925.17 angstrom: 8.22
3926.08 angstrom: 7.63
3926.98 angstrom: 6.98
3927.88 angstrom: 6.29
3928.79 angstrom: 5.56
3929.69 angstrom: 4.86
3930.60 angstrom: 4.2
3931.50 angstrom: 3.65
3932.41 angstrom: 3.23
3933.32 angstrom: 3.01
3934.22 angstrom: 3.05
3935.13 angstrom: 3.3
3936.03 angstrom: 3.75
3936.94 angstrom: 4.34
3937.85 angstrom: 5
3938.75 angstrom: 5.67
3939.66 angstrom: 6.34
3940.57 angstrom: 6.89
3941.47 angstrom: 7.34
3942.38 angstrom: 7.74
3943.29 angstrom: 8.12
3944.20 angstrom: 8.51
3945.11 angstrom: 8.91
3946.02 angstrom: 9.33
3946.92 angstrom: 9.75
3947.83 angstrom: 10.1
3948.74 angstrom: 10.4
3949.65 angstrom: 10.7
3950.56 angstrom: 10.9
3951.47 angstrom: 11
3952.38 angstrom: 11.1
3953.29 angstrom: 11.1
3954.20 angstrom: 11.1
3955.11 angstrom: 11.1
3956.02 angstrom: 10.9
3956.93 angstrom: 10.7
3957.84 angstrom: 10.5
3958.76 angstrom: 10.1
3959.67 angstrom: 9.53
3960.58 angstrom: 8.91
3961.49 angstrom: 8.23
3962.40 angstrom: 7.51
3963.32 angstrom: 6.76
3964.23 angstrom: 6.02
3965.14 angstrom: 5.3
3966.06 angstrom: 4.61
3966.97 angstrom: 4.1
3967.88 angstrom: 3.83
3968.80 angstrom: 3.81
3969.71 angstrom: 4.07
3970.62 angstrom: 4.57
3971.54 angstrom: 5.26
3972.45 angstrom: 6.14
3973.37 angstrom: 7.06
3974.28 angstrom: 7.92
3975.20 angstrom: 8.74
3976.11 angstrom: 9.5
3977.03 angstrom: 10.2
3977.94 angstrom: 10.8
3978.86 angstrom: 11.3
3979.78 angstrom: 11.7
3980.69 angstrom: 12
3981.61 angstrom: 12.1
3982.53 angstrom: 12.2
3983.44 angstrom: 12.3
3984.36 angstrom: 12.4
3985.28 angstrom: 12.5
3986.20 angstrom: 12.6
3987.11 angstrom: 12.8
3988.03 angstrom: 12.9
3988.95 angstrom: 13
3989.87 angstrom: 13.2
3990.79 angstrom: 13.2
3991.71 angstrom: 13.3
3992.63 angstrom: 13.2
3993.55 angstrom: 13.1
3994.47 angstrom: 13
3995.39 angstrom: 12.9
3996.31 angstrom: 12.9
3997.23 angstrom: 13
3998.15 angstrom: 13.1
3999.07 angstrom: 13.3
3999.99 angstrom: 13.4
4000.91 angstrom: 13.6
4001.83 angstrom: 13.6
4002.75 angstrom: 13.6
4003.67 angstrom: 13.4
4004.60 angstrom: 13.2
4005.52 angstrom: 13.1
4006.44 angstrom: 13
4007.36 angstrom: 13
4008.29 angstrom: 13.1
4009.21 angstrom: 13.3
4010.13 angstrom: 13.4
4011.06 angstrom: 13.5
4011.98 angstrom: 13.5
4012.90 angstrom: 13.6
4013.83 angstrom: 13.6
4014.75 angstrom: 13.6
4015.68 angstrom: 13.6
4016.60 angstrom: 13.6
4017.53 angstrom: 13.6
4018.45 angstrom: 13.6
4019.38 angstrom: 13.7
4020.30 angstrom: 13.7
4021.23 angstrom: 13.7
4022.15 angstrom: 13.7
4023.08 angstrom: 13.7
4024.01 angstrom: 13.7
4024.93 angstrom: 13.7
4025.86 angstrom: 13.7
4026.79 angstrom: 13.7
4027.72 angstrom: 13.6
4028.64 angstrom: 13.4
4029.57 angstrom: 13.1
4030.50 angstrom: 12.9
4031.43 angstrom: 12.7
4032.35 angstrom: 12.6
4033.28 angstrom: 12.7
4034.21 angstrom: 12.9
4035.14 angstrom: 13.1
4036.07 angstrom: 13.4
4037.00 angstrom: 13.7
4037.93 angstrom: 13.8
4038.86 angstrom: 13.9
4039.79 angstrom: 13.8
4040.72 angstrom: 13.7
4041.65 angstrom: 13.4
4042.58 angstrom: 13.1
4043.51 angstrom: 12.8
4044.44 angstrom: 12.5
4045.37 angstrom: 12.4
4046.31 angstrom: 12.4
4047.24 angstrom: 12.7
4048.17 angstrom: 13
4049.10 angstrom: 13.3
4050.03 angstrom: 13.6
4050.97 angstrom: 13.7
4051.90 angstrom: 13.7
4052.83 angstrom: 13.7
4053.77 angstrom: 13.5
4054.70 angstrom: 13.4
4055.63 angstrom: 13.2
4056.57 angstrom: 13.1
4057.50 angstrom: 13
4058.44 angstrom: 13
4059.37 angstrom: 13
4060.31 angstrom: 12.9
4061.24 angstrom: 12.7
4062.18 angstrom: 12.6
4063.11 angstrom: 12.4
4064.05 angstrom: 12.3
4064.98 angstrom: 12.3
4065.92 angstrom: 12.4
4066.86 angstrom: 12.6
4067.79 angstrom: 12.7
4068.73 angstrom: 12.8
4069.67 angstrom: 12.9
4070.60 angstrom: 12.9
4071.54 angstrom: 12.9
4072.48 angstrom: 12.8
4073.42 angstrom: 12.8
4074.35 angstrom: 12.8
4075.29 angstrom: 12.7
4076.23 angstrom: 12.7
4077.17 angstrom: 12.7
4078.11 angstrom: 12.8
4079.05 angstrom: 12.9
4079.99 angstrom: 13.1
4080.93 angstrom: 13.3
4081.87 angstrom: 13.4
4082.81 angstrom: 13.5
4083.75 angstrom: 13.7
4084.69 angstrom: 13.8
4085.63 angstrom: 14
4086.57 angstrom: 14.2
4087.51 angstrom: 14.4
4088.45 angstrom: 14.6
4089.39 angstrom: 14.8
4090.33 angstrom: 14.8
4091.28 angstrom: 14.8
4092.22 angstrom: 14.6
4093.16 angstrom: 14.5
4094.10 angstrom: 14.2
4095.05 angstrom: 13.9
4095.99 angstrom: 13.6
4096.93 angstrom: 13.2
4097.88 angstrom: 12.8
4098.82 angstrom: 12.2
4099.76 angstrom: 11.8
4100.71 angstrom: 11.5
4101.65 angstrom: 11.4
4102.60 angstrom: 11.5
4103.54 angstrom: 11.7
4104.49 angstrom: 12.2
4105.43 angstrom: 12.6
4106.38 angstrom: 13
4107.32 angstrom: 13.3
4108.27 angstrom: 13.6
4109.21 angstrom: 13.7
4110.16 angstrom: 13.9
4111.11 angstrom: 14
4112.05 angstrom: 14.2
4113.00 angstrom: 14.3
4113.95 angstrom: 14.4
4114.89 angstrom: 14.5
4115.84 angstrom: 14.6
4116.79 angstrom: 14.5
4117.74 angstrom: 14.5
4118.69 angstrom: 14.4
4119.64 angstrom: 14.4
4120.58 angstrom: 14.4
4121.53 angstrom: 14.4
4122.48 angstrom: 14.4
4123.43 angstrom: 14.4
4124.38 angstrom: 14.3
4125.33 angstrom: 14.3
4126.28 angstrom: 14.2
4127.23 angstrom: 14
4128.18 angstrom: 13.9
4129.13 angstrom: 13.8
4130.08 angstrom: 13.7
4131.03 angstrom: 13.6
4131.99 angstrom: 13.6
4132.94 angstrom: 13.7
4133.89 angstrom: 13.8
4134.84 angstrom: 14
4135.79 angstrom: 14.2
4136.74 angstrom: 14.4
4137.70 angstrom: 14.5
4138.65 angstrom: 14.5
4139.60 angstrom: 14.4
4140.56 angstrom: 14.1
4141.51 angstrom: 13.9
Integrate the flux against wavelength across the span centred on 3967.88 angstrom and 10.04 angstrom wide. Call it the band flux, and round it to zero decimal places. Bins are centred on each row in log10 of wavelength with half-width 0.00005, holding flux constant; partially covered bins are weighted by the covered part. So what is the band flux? 50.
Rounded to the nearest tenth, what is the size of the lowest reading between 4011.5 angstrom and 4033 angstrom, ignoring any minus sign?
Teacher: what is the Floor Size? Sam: 12.6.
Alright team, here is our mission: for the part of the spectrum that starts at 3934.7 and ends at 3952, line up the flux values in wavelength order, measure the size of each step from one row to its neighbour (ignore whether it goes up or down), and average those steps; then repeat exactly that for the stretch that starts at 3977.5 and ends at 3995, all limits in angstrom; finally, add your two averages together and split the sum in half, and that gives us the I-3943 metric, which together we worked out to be 0.29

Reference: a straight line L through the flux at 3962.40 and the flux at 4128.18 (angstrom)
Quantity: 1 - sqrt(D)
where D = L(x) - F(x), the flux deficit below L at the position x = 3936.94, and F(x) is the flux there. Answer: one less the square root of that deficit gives -0.5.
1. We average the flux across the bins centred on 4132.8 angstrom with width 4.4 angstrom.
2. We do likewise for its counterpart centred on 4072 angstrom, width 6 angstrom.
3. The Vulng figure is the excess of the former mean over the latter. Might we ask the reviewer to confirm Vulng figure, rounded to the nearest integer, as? 1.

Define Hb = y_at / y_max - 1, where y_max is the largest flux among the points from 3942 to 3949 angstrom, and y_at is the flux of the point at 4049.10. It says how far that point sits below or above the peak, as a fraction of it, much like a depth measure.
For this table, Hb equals 0.28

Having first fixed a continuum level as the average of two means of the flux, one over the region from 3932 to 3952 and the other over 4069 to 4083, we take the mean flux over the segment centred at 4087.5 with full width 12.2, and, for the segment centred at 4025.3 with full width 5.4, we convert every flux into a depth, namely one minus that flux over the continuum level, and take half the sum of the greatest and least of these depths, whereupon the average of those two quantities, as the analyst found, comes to 6.94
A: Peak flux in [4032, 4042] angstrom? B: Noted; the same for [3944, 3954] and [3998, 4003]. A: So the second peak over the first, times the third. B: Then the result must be 10.9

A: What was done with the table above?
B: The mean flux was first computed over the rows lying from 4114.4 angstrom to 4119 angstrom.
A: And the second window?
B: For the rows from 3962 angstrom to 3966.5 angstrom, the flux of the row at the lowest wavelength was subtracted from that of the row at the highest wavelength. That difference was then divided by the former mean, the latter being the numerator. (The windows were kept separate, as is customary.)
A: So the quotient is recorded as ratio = -0.20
